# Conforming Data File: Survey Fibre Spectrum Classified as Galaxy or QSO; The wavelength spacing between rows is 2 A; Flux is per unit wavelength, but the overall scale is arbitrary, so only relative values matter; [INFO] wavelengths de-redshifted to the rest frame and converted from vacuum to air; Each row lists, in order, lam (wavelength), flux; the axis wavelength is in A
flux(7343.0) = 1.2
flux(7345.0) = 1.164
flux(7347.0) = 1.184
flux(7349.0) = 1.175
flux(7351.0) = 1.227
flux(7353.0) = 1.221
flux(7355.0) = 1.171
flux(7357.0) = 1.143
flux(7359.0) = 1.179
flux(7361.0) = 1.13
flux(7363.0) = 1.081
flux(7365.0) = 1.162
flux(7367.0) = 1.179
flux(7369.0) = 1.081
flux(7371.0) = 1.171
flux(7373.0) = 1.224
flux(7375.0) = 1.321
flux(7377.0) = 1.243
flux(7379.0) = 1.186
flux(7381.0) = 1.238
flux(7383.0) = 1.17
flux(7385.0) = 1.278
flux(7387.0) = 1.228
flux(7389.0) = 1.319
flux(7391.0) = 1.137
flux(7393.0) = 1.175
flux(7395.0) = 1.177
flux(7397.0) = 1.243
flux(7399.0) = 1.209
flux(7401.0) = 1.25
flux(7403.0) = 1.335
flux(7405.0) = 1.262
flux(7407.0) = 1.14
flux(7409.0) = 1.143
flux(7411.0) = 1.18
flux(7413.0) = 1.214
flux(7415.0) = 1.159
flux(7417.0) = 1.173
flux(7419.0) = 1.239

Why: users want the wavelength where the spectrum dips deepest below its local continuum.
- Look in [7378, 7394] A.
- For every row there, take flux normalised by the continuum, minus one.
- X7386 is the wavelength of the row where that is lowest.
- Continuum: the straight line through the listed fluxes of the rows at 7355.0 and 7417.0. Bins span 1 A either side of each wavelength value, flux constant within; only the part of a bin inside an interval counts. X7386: 7391.0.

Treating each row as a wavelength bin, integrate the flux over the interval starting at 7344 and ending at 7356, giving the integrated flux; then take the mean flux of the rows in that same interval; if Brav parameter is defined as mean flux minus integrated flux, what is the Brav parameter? -13.1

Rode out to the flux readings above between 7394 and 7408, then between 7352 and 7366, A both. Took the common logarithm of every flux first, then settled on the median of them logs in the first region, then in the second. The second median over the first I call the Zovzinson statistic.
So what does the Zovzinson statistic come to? 0.69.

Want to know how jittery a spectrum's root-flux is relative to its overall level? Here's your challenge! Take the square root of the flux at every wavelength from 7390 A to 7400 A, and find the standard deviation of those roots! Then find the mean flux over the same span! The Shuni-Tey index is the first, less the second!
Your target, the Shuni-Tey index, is -1.17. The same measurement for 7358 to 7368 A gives -1.13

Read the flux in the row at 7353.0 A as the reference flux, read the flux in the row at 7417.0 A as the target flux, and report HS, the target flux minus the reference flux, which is -0.05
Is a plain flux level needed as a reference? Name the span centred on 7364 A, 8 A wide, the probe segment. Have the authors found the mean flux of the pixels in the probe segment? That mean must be 1.14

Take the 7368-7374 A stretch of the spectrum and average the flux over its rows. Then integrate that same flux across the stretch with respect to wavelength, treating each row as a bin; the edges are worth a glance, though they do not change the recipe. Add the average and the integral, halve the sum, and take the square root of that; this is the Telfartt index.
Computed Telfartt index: 2.01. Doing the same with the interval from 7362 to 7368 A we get 2.00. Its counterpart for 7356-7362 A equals 2.01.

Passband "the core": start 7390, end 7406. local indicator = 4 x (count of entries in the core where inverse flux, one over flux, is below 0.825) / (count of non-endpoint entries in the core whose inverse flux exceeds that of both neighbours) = 16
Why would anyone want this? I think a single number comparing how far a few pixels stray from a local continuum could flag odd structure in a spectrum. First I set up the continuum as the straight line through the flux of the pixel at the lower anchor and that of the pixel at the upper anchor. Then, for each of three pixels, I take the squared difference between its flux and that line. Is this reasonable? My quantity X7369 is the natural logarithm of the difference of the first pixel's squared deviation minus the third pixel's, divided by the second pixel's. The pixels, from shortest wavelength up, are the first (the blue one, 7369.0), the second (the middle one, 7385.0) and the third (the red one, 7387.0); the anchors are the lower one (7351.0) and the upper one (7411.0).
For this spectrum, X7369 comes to 1.0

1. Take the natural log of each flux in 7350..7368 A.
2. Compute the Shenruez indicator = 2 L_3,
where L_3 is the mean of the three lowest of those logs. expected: 0.22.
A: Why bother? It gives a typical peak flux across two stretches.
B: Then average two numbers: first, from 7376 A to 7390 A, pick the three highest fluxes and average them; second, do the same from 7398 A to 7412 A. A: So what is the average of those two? 1.28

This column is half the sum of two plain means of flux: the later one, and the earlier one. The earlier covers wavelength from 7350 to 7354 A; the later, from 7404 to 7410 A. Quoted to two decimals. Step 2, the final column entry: 1.20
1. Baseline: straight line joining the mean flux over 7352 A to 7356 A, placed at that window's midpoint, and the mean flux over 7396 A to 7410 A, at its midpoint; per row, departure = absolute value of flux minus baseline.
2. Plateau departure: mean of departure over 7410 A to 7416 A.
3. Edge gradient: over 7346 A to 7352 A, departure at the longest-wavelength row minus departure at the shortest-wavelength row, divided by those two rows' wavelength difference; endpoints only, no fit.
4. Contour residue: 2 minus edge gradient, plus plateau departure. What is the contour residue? 2.04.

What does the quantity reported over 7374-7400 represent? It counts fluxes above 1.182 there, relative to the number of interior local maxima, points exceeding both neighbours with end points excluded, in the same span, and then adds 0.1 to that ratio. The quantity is 2.35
